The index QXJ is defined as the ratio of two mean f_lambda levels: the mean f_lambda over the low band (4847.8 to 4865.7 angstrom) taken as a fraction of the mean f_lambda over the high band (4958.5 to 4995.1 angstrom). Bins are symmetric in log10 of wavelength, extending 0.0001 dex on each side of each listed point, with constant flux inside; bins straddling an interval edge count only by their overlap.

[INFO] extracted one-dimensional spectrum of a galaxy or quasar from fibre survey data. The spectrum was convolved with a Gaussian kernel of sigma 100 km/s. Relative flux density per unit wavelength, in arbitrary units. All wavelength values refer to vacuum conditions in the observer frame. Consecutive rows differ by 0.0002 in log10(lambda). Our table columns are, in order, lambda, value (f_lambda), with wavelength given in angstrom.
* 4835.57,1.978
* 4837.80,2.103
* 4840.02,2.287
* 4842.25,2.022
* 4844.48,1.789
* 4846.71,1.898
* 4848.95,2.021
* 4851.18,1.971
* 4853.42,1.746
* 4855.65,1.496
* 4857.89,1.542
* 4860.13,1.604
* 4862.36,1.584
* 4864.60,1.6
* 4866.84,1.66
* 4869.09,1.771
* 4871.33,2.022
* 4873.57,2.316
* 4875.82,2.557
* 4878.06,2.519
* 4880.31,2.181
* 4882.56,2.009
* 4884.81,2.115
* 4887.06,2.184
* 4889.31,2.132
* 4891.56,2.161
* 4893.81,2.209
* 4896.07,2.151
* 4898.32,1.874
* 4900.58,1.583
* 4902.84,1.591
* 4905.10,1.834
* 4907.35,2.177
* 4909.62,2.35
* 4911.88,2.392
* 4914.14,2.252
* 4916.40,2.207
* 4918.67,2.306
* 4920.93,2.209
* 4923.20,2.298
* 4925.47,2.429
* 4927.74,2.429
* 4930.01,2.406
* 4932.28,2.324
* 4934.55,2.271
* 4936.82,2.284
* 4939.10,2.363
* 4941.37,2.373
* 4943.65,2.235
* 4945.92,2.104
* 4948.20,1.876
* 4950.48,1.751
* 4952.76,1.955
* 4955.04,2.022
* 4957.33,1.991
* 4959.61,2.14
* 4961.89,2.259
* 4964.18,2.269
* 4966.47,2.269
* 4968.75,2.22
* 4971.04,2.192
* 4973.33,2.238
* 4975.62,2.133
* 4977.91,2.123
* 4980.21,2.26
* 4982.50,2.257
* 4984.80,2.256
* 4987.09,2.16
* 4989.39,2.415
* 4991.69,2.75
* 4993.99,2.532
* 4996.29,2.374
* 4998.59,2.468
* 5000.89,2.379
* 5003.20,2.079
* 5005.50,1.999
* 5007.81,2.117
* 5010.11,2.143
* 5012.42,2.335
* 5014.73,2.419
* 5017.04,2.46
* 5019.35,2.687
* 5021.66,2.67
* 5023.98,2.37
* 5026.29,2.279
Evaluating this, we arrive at 0.74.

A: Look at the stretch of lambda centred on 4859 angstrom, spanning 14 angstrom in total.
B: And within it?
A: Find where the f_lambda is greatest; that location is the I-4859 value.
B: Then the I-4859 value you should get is 4853.42 angstrom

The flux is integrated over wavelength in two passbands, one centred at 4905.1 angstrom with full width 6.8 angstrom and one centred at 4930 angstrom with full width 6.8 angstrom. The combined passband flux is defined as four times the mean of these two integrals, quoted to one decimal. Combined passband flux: 57.8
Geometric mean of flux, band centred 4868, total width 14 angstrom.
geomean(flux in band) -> 1.8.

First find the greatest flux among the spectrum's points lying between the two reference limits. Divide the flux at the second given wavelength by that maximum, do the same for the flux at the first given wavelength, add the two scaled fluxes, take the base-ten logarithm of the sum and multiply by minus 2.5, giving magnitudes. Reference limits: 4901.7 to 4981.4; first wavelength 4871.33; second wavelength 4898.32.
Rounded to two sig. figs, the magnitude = -0.51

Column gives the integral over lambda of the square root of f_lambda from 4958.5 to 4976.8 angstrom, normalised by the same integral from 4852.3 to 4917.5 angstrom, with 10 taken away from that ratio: -9.7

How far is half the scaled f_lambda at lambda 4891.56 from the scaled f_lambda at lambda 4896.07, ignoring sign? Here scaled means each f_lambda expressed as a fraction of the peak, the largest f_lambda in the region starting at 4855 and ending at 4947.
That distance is 0.42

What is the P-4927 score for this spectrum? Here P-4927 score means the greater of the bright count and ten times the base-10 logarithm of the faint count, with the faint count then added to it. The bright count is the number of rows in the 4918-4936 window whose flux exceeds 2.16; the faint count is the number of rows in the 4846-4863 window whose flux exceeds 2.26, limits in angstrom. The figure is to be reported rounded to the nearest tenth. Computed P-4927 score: 8.0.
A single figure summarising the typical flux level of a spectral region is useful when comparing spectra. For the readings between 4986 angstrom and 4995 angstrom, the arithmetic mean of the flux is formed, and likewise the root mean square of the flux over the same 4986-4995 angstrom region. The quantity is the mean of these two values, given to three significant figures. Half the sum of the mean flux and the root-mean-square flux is 2.47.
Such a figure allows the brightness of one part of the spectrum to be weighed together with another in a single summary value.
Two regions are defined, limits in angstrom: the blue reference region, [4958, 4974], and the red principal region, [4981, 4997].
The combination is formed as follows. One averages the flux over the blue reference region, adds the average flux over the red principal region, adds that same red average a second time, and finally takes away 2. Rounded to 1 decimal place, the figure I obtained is 5.0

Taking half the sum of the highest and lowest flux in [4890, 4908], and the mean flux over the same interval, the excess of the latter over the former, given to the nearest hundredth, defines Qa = 0.05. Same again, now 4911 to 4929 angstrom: 0.00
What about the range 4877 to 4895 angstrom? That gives -0.08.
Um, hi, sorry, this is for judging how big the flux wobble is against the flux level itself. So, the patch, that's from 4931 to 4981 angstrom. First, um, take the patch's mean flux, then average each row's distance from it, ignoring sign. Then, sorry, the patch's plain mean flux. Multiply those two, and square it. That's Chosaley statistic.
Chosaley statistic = 0.08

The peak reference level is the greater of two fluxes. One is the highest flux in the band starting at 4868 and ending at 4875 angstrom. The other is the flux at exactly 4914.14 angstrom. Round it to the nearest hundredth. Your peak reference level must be 2.32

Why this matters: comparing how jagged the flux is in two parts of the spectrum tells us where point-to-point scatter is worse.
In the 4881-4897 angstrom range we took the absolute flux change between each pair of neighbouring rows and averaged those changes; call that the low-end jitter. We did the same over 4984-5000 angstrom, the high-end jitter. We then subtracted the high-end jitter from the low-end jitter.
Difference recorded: -0.13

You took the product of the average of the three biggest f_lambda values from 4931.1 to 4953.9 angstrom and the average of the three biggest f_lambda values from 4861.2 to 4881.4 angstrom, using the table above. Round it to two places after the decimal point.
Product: 5.80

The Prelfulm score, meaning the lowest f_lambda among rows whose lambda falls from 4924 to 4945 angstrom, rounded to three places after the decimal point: 2.235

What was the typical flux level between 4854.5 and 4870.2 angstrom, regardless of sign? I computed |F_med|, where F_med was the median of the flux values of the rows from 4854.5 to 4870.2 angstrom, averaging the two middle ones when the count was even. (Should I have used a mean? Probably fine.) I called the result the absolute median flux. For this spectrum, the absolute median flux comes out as 1.60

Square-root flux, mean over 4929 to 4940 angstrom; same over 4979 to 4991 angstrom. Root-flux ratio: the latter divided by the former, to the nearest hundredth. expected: 0.99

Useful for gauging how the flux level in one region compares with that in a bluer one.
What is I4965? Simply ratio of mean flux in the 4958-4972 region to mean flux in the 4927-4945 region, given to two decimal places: 0.95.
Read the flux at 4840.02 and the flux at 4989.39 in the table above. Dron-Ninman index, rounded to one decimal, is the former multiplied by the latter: 5.5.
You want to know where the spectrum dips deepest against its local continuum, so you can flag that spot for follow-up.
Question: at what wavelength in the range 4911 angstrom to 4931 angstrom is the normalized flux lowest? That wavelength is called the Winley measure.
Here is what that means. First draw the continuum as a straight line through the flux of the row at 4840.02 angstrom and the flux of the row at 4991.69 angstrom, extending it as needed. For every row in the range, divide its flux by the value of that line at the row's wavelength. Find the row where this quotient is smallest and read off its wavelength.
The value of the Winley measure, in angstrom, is 4920.93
